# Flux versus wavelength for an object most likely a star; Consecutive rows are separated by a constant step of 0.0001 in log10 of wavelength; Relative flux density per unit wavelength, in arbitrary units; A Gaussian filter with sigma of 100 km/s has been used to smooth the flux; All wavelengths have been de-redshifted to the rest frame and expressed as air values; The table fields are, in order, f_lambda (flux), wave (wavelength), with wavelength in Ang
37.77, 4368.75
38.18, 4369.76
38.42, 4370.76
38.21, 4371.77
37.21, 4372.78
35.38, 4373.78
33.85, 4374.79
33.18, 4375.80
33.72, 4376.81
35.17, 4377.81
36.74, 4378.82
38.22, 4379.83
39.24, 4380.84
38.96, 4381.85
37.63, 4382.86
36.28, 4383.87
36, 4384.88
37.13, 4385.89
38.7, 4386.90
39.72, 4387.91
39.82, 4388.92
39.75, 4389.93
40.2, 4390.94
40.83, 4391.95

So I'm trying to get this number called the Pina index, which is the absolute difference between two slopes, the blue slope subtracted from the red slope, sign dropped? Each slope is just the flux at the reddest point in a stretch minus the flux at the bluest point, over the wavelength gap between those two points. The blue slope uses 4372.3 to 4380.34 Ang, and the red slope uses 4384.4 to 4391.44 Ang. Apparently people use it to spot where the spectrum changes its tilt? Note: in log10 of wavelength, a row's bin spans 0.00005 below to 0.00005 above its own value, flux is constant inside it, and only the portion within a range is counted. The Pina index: 0.5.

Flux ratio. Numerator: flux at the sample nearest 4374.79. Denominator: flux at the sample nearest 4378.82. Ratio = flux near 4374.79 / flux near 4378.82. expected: 0.921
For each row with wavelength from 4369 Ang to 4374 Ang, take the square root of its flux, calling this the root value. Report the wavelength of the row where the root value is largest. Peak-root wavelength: 4370.76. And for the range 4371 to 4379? 4371.77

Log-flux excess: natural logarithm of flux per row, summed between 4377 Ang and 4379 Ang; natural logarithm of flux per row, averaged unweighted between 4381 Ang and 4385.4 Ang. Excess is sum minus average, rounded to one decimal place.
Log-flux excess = 3.5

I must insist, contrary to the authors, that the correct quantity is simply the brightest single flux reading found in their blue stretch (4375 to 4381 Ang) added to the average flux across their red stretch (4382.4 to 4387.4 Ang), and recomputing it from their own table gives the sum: 76.4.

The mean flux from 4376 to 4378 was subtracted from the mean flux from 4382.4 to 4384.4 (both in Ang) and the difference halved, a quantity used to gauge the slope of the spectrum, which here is 1.3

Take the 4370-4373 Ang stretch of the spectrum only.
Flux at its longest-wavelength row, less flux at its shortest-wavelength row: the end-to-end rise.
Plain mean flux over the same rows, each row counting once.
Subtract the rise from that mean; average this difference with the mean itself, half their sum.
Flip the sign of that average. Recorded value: -38.6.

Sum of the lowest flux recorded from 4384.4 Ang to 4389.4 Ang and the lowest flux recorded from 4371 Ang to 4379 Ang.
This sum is 69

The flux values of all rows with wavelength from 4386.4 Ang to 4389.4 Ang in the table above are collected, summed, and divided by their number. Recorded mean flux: 39.4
